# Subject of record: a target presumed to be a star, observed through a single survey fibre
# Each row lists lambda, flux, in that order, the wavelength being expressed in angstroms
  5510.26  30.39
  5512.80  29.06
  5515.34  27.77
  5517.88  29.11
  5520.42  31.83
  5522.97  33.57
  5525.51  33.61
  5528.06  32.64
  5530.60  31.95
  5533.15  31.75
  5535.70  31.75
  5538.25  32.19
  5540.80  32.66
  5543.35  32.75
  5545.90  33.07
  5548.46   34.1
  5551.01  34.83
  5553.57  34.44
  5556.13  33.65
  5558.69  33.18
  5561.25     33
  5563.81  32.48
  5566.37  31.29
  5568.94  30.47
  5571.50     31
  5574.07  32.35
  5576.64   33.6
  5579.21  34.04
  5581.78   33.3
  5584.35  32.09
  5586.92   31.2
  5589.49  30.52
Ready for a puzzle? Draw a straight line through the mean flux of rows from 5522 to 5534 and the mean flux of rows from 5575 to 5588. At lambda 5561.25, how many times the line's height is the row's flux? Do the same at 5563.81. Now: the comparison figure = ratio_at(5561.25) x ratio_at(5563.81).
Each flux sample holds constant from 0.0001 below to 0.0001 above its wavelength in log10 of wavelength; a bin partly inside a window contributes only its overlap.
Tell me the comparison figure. 1.00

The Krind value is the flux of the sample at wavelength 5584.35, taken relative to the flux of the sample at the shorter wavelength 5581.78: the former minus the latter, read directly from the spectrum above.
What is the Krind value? -1.2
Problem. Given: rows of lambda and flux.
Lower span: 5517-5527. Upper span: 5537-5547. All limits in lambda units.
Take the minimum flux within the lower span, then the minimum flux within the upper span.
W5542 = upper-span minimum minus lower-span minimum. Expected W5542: 3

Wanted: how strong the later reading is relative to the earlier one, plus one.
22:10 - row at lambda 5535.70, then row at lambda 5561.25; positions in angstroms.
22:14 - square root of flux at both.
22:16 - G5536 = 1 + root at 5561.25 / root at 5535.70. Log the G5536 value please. 2.02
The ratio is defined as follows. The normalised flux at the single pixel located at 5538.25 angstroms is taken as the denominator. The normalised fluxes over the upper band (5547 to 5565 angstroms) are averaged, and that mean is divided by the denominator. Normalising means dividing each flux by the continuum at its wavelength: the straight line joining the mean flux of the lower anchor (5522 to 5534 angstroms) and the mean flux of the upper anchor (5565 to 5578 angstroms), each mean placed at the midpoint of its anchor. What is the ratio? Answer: 1.06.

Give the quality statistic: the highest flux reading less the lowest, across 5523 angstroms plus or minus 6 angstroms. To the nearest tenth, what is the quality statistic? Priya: 4.5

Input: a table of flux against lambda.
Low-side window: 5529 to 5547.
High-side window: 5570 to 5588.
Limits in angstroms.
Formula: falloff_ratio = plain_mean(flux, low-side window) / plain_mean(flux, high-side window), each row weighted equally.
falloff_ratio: 0.99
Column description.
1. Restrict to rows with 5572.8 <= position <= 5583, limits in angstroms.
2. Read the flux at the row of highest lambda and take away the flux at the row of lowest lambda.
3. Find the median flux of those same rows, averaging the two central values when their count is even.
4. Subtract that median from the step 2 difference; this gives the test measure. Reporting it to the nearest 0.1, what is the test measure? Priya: -32.5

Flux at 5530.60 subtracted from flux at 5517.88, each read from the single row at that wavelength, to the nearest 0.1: -2.8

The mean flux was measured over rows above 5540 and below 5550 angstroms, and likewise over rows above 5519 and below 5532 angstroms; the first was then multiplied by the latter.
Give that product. 1085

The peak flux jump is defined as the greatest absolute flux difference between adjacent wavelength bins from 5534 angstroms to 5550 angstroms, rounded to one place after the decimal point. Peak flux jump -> 1.0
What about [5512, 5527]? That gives 2.7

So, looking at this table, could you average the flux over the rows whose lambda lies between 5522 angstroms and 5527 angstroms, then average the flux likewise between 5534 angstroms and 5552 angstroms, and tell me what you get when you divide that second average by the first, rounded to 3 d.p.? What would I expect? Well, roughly 0.984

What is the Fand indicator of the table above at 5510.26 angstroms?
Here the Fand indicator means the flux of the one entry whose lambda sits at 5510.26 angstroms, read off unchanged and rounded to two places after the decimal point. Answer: 30.39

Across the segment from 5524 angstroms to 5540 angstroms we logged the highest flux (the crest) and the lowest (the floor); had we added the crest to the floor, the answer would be 65.4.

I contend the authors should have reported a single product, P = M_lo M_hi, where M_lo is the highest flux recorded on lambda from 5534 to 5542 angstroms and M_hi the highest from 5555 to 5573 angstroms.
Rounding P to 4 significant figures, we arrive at 1099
